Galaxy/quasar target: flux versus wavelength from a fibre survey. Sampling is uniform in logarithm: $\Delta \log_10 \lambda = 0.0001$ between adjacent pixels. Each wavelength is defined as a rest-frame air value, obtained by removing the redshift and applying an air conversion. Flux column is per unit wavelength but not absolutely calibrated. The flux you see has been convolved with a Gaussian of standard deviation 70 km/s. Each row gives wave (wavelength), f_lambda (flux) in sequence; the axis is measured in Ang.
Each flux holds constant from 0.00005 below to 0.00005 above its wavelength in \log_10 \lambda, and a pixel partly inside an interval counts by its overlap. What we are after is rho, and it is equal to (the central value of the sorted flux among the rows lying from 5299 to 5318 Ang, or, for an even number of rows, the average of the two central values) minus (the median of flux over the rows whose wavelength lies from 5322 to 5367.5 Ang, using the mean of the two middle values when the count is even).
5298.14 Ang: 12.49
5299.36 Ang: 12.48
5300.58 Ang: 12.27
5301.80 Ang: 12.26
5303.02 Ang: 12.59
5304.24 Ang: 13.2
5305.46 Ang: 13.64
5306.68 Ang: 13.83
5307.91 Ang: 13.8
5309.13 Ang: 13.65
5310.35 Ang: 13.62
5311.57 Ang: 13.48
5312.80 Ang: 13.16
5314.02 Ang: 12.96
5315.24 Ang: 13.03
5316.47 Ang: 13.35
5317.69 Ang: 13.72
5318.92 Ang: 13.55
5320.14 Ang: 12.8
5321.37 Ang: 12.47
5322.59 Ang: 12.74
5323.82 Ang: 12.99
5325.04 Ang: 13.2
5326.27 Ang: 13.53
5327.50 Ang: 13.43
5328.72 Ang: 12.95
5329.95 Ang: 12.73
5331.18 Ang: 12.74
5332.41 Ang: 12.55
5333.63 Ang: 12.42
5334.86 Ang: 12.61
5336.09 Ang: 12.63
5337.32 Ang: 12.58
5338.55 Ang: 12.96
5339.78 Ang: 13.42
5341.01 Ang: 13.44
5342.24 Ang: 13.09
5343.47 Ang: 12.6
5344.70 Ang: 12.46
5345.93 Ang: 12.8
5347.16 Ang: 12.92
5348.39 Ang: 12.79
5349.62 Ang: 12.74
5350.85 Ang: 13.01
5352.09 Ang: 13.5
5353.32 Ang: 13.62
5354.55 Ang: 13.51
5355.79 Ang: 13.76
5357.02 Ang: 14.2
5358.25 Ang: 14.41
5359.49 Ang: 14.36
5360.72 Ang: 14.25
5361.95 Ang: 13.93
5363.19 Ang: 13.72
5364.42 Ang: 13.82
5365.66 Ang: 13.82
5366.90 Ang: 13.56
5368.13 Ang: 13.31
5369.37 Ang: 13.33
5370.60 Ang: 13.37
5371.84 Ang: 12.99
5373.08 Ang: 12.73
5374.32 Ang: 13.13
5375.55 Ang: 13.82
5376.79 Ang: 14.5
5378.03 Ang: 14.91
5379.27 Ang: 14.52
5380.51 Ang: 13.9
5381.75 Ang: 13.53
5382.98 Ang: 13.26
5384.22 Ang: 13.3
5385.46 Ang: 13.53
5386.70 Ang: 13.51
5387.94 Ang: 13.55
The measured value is 0.2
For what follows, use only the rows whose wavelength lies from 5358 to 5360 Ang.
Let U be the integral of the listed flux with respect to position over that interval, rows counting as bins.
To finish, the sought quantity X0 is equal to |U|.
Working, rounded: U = 28.7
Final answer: 28.7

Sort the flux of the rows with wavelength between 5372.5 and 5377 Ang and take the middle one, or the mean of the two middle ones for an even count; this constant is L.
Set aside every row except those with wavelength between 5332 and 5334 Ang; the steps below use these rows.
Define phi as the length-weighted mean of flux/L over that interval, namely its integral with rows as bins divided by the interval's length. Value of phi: 0.93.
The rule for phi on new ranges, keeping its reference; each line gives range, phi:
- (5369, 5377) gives 0.99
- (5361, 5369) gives 1.02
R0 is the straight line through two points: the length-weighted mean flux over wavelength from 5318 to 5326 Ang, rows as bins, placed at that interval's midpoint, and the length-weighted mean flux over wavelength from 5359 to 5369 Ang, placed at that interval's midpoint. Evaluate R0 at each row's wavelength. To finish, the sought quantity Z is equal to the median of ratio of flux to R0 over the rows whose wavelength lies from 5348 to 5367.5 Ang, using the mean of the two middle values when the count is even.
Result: 0.998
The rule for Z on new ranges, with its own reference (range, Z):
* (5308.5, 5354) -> 0.986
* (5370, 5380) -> 0.971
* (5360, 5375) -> 0.967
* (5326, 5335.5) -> 0.967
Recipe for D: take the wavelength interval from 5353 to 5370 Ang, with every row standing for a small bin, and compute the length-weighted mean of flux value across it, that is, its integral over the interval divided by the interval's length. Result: 13.8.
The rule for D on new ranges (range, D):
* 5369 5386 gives 13.6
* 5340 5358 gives 13.2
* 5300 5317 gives 13.2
